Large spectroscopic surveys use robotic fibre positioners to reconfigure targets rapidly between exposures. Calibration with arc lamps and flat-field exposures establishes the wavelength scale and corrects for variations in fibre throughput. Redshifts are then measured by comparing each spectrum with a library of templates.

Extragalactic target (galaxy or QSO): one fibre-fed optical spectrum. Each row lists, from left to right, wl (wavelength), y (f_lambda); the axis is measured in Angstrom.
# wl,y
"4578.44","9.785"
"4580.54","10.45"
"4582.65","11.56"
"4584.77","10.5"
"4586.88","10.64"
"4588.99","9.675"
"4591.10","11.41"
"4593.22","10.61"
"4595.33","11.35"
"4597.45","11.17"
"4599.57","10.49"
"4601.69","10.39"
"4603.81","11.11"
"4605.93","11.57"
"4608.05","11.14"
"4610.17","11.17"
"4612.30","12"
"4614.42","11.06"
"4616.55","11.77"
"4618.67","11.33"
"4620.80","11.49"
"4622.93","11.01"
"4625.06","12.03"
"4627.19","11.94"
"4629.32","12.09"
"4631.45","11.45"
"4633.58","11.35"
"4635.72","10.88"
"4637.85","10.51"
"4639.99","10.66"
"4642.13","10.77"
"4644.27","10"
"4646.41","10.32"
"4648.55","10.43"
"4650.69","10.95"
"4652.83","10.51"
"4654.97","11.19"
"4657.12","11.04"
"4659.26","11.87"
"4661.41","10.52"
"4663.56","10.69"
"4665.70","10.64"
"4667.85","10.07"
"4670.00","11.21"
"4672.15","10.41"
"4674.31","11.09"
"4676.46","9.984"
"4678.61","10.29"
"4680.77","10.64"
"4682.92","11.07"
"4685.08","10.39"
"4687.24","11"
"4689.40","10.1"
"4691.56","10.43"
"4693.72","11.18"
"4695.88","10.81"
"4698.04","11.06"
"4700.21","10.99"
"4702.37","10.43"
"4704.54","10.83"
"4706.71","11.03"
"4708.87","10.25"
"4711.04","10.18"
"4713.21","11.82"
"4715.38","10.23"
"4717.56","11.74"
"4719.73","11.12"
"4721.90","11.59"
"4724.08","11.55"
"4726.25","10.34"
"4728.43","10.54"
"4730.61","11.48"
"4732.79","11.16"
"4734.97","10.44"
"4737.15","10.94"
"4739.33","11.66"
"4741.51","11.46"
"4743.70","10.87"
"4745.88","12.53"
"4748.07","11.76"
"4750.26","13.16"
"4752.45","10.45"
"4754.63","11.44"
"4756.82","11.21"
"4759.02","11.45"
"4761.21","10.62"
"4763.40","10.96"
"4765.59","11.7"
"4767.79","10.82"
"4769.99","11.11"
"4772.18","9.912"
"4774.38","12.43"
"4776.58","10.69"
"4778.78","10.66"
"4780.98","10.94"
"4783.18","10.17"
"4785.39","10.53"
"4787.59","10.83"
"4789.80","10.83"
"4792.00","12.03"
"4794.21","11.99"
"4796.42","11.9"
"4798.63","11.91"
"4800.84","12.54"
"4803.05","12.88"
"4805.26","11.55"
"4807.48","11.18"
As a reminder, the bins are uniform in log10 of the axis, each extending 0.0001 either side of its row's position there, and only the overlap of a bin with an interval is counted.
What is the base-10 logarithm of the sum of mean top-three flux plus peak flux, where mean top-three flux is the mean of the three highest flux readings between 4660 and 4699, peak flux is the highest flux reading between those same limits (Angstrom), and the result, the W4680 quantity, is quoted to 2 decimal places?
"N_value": 1.35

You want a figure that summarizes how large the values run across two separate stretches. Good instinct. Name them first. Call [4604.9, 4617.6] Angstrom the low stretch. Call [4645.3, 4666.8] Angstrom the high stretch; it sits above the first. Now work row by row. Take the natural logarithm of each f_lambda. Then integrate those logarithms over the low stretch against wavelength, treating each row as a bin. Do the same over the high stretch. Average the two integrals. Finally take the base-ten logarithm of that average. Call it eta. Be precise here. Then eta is 1.61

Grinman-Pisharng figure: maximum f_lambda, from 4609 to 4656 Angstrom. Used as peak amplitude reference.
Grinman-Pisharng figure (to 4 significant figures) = 12.09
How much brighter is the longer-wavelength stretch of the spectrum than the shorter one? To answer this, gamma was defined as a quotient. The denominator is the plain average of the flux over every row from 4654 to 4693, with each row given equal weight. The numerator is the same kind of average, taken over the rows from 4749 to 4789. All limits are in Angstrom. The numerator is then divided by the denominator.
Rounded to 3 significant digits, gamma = 1.03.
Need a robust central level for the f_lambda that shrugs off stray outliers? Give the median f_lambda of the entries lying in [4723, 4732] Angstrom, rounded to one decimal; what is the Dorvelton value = 11.0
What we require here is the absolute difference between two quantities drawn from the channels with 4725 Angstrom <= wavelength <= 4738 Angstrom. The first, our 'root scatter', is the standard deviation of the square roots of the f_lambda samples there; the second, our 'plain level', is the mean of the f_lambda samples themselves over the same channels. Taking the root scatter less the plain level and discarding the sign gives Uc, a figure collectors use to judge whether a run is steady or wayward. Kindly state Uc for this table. 10.8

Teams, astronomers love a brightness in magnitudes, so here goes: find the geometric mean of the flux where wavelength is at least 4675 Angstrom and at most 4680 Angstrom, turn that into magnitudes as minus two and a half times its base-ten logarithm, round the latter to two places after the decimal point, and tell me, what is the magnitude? -2.51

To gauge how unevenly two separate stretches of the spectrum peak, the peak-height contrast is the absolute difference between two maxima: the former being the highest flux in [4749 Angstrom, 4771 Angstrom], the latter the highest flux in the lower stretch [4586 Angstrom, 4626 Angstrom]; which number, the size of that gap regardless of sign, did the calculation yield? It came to 1.1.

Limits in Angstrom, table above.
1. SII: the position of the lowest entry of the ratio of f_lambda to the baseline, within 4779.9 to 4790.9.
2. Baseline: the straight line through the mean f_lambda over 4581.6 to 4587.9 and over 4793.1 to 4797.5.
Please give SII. 4783.18 Angstrom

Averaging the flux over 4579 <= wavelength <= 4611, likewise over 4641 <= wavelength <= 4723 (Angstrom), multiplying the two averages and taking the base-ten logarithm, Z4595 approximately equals 2.07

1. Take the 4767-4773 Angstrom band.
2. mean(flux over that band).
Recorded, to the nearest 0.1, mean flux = 10.6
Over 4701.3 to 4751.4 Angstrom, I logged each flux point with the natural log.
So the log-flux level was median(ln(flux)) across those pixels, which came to 2.41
